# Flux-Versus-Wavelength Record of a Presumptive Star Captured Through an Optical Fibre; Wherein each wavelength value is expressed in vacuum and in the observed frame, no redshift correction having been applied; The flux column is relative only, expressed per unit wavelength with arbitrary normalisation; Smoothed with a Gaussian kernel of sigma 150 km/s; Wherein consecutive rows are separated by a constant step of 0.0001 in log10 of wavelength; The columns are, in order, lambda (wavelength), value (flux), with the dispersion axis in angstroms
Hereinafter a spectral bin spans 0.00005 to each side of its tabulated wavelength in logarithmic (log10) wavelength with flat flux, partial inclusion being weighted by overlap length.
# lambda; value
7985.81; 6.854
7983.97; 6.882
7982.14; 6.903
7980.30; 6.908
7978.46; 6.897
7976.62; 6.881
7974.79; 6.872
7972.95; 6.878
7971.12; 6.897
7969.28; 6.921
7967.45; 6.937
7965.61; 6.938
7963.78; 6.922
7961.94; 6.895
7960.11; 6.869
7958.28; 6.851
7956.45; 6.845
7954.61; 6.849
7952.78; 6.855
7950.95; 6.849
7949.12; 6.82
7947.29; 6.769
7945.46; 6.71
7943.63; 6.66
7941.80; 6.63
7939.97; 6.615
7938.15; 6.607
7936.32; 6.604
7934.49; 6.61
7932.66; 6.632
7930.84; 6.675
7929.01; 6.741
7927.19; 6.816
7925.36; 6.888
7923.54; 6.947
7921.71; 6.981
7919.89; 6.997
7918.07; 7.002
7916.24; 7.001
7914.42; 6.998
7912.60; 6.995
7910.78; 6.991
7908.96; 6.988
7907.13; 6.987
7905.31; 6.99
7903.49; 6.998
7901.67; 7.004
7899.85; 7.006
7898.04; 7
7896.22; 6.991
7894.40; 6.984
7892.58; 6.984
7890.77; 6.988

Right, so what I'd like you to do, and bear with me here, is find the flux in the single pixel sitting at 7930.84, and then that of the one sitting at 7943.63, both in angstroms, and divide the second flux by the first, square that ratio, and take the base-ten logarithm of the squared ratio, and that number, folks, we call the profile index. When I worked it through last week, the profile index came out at 0.00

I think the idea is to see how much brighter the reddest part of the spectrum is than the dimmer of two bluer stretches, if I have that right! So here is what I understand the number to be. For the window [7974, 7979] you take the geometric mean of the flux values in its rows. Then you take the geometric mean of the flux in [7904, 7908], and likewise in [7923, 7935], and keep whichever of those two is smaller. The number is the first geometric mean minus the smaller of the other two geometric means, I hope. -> 0.13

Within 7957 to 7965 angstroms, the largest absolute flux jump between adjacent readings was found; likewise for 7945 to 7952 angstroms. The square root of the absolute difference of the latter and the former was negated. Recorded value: -0.18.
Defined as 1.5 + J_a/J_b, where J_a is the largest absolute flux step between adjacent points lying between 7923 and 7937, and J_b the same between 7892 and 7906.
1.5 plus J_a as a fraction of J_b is 10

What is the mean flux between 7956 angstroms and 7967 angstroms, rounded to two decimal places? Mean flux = 6.89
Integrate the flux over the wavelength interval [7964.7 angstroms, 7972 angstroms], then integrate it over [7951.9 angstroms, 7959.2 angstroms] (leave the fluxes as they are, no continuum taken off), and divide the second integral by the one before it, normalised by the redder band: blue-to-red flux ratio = 0.99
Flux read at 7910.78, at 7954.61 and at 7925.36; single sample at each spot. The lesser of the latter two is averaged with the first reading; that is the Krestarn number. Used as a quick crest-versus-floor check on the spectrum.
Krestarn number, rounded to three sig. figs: 6.92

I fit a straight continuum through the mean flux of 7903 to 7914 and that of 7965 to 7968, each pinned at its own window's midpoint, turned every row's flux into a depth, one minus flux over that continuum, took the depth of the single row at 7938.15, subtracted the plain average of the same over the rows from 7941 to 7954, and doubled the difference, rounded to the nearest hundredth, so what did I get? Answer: 0.05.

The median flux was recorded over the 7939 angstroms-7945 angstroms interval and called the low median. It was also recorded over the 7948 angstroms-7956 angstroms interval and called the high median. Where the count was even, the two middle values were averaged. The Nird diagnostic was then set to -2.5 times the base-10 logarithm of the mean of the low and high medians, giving -2.07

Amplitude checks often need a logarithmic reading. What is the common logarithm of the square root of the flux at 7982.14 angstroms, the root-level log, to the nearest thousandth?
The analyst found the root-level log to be 0.420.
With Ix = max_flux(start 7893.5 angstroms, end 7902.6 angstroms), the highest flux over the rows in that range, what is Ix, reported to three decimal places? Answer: 7.006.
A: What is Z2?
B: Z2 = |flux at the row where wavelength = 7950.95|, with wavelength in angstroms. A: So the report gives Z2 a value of 6.85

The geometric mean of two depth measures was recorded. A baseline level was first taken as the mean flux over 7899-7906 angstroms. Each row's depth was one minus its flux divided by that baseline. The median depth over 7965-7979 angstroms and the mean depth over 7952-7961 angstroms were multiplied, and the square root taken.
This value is 0.017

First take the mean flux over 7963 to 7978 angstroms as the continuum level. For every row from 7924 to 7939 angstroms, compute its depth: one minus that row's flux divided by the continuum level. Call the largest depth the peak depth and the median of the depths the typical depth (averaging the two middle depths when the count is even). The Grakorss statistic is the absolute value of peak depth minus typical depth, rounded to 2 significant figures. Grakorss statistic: 0.0072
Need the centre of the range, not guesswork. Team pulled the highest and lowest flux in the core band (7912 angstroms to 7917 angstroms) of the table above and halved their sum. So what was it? 7.00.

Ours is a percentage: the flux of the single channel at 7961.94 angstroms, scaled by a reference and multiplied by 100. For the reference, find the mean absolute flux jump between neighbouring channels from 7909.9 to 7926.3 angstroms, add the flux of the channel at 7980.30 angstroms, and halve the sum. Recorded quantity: 199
